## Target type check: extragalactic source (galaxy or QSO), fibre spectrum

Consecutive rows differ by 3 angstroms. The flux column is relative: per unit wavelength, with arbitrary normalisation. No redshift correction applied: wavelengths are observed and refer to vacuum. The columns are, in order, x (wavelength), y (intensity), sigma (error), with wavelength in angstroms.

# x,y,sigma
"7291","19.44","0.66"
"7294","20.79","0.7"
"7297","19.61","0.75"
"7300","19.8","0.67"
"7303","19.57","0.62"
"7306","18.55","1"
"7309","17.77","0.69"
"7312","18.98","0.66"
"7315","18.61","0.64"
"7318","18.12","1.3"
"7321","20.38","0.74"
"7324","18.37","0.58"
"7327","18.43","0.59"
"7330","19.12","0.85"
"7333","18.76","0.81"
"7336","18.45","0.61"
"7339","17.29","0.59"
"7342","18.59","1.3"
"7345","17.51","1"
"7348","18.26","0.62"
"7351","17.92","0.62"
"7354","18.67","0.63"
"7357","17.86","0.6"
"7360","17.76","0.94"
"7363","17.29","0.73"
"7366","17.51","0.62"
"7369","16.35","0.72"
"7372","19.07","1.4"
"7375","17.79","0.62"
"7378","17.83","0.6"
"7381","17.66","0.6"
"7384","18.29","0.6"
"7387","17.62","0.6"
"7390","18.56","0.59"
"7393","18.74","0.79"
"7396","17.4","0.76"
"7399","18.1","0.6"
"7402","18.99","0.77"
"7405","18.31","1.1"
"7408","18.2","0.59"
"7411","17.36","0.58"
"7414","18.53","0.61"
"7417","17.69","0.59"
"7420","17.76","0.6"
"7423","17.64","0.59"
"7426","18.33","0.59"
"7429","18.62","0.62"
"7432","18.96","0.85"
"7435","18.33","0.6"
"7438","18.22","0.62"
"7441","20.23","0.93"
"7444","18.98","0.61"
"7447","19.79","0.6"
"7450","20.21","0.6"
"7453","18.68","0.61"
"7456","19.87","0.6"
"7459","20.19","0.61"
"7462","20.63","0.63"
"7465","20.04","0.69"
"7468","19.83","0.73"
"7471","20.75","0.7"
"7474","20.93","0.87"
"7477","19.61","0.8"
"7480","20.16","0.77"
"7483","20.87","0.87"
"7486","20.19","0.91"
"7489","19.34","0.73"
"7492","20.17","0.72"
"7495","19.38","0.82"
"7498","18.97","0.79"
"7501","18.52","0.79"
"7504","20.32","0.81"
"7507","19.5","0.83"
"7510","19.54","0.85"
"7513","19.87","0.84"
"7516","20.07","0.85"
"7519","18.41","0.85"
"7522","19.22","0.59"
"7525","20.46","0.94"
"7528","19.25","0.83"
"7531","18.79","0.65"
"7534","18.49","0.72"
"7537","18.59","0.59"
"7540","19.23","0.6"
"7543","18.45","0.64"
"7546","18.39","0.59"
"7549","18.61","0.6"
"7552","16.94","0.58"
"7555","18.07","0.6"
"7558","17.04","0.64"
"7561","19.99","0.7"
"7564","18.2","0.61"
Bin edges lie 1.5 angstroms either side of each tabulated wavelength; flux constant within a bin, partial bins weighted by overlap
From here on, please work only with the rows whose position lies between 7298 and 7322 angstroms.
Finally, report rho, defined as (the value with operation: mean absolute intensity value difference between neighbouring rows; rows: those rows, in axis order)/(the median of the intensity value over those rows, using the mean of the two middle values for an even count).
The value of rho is 0.048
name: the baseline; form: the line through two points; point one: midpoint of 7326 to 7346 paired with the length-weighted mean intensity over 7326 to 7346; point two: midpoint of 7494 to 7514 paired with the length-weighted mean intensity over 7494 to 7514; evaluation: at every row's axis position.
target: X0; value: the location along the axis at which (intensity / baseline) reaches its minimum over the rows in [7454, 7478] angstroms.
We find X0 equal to 7477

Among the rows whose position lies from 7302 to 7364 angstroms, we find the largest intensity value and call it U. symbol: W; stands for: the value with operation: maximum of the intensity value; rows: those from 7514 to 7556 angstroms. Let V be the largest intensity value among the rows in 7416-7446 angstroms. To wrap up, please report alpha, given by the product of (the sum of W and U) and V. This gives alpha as 826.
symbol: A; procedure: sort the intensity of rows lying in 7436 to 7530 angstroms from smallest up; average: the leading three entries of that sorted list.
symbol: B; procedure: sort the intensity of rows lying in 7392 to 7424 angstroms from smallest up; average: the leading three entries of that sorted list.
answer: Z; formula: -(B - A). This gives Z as 0.9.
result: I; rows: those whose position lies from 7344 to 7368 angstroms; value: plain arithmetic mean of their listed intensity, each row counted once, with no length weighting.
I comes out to 17.8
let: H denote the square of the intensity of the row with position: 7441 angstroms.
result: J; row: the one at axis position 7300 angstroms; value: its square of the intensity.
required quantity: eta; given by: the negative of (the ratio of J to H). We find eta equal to -0.96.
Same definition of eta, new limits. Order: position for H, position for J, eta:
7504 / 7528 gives -0.90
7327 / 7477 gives -1.13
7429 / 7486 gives -1.18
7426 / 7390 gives -1.03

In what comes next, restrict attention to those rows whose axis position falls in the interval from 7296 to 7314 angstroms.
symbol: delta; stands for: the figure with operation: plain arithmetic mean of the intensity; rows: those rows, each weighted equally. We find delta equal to 19.0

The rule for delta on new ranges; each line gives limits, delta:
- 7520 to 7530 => 19.6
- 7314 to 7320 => 18.4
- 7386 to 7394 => 18.3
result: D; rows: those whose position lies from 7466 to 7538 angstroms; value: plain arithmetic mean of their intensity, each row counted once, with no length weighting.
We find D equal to 19.6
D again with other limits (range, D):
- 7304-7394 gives 18.2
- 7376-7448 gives 18.3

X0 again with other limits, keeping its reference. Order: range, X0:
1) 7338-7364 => 7363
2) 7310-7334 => 7318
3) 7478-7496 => 7489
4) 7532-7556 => 7552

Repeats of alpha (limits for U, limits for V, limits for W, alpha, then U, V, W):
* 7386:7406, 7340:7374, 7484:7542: 752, 18.99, 19.07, 20.46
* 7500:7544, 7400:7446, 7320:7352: 826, 20.46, 20.23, 20.38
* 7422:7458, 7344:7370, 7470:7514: 768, 20.23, 18.67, 20.93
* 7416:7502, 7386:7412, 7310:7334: 784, 20.93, 18.99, 20.38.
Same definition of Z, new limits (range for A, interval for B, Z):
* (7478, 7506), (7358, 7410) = 1.9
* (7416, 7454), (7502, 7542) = -0.8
